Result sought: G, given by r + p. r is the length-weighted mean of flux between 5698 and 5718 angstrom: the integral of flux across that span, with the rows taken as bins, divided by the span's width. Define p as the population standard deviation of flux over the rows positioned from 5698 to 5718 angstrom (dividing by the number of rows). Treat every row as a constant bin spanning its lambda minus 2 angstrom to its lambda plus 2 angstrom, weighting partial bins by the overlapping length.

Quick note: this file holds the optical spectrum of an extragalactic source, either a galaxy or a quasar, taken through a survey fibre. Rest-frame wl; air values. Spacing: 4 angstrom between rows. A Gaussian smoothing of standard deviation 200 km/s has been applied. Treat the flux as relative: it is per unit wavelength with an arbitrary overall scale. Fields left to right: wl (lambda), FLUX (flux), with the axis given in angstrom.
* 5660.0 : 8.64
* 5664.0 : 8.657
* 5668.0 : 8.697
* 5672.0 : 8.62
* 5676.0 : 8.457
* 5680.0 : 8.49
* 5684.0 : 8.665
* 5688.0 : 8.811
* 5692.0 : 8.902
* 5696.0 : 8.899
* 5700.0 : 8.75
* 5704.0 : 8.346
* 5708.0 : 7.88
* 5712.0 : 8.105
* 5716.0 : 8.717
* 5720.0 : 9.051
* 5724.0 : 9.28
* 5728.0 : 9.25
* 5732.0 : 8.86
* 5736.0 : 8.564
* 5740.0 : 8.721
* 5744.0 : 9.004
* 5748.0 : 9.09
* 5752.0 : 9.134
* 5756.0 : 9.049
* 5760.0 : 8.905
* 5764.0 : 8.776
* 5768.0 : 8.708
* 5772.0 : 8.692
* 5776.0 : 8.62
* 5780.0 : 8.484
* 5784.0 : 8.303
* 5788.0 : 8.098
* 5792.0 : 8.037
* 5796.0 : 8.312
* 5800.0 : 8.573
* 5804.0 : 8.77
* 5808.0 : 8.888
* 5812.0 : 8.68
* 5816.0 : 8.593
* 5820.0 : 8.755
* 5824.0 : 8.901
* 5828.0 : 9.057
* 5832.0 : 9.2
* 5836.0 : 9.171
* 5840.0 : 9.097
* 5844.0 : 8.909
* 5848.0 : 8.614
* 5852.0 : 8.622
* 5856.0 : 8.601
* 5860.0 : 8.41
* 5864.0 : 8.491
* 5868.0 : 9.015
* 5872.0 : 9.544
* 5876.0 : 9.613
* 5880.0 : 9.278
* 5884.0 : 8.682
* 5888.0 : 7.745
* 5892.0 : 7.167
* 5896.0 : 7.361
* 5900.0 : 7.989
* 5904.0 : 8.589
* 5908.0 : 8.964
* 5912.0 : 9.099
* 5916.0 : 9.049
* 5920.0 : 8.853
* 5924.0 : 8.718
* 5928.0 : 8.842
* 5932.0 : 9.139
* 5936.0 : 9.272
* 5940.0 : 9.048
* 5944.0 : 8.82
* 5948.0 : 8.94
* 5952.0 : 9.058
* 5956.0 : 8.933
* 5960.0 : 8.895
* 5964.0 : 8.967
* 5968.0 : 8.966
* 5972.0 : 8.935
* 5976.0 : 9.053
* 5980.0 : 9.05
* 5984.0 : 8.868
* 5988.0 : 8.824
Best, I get 8.70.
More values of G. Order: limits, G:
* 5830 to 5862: 9.11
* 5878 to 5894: 9.03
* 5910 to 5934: 9.10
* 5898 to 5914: 9.09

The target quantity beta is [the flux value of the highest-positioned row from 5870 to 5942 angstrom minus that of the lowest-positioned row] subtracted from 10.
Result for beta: 10.50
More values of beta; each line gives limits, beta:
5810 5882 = 9.40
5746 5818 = 10.50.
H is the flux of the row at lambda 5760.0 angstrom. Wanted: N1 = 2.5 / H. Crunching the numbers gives 0.281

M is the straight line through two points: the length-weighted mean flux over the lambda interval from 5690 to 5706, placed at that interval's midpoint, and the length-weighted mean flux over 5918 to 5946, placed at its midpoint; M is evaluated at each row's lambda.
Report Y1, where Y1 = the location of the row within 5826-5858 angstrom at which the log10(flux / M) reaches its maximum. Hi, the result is 5832.0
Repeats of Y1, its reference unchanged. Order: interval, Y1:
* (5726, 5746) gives 5728.0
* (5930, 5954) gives 5936.0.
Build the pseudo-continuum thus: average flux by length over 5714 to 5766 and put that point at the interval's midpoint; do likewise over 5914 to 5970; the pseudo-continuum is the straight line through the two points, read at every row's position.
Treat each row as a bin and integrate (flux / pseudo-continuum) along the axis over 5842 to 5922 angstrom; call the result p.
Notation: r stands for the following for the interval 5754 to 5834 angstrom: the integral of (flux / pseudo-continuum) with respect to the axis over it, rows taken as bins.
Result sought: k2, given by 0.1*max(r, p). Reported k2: 7.74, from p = 77.0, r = 77.4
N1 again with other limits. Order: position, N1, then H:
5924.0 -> 0.287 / 8.718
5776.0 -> 0.290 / 8.62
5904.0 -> 0.291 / 8.589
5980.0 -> 0.276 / 9.05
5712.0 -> 0.308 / 8.105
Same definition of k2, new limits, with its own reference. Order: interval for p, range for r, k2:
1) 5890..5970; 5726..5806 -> 7.79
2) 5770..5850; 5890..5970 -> 7.79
